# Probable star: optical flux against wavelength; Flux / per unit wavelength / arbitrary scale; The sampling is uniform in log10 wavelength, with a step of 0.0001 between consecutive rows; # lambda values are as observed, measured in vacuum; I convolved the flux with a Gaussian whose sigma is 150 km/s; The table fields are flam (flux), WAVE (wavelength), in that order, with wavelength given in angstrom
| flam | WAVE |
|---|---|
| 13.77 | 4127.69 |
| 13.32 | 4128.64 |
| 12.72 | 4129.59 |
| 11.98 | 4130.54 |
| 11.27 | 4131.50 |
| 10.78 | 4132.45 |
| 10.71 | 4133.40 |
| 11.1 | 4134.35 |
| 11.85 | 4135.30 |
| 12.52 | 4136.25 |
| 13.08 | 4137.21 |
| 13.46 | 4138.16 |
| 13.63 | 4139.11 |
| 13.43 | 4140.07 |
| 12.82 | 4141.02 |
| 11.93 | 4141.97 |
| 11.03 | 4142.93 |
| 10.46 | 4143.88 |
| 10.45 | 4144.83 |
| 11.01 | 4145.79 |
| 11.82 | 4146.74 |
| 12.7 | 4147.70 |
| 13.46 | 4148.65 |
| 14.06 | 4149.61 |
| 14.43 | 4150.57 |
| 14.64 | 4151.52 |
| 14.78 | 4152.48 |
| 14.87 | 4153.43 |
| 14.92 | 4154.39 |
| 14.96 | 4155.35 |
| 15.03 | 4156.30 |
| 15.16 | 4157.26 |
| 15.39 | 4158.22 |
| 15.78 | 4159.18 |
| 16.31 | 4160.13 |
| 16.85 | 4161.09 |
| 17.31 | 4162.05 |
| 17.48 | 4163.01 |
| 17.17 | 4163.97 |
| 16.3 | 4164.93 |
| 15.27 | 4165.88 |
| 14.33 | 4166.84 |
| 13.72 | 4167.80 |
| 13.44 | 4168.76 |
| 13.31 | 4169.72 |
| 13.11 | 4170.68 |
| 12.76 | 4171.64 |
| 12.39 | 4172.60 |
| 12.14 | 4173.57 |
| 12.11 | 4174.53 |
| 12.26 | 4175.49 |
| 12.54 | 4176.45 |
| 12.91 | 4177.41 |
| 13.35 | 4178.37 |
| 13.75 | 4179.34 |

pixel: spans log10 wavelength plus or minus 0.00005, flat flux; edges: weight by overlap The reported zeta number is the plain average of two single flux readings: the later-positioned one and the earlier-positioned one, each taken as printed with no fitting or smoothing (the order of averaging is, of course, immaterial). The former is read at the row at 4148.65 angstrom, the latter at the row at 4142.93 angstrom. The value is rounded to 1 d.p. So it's 12.2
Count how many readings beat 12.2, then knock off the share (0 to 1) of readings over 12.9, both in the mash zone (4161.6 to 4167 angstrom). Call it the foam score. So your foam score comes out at 5.0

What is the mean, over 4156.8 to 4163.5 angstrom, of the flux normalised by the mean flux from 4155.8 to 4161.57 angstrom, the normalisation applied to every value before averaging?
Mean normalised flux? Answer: 1.04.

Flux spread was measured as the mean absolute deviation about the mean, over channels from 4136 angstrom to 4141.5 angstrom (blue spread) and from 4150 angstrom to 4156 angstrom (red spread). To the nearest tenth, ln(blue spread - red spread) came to -1.6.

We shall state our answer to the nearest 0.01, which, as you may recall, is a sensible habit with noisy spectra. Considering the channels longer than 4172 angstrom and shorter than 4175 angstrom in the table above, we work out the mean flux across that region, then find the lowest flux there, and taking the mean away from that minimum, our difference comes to -0.10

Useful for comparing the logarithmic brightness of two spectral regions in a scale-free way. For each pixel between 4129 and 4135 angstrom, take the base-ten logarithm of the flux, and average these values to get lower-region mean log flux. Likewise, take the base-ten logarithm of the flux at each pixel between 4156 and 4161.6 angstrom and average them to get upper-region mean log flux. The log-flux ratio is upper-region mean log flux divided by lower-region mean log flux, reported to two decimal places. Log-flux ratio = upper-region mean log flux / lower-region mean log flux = 1.13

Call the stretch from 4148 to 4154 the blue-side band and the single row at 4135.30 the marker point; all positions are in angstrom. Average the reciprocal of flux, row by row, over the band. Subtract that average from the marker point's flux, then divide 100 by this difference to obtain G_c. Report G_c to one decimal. 8.5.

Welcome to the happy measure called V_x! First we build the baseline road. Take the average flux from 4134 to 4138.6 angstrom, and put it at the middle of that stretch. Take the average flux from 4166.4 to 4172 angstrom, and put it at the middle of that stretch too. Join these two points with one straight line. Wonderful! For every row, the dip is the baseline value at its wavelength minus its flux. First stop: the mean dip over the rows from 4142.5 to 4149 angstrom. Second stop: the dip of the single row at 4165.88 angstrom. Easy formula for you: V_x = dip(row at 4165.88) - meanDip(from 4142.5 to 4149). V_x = -3.1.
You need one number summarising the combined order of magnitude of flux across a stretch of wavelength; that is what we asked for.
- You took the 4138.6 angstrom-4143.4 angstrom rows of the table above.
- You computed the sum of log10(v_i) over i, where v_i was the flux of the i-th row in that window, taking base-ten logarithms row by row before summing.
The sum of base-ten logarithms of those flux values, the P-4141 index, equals 5.5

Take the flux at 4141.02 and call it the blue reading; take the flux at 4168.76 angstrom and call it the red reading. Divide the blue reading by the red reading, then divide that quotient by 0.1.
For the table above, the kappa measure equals 9.5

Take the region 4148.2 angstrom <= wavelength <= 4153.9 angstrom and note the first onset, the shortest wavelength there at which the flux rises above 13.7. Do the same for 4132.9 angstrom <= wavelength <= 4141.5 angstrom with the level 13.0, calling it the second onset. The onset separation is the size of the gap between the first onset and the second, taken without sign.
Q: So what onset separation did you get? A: 12.4 angstrom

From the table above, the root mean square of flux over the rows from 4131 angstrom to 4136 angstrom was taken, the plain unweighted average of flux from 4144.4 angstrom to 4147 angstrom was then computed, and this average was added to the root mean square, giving 22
